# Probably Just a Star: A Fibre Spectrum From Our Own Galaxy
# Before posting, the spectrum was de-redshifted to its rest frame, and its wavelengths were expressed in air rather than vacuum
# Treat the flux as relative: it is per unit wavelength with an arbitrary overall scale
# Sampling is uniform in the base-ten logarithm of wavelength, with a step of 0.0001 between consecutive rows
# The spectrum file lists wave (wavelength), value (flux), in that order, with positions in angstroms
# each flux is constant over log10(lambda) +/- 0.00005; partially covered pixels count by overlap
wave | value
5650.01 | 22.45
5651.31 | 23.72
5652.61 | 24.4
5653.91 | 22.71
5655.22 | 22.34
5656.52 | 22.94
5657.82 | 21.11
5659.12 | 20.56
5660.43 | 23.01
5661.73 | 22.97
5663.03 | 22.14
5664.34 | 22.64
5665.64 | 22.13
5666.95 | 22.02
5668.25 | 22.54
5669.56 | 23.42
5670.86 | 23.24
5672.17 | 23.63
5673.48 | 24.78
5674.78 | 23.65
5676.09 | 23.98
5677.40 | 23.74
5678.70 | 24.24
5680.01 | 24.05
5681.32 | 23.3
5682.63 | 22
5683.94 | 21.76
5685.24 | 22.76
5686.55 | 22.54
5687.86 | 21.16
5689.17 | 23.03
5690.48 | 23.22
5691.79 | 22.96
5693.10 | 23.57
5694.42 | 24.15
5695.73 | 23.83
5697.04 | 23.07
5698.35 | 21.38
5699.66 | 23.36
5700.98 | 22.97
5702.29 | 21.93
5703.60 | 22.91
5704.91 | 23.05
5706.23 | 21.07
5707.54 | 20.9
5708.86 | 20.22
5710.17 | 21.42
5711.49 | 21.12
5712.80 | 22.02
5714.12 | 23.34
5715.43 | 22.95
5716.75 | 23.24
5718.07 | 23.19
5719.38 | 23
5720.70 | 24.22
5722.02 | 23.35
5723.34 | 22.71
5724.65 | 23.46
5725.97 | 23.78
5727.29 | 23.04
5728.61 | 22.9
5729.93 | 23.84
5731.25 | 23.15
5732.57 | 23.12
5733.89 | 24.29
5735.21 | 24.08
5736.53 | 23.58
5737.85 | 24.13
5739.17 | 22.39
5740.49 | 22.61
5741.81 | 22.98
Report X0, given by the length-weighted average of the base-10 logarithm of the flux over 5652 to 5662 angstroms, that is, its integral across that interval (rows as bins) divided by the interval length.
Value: 1.35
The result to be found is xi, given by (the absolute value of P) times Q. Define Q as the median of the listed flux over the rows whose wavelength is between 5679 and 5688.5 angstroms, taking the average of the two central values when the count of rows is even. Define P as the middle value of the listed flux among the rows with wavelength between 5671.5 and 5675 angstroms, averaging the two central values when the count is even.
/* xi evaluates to 533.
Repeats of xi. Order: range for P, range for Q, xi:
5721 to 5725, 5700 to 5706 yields 536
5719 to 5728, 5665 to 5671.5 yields 526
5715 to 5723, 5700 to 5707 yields 532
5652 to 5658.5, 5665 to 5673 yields 520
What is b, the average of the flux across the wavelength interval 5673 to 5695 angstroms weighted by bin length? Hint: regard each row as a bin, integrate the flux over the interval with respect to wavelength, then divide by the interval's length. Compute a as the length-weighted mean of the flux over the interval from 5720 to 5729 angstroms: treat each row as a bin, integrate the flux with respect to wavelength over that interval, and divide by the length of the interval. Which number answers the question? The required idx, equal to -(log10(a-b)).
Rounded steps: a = 23.4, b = 23.2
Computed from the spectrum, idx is 0.86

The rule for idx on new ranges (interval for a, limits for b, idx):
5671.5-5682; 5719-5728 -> 0.27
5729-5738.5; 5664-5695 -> 0.21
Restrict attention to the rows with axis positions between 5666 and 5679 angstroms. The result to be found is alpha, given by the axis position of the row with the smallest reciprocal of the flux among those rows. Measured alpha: 5673.48 angstroms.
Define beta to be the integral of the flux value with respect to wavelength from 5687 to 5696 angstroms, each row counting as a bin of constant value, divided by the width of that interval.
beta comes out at 23.1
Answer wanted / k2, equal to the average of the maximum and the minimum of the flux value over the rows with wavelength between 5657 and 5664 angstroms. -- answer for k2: 21.8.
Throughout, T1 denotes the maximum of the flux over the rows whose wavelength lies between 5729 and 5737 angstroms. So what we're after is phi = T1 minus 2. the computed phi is 22.3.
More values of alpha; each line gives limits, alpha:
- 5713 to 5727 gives 5720.70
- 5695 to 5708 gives 5695.73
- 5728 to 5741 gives 5733.89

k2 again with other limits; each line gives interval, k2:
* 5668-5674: 23.7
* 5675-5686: 23.0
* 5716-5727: 23.5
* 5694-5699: 22.8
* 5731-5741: 23.3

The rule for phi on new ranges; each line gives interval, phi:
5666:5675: 22.8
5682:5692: 21.2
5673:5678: 22.8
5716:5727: 22.2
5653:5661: 21.0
